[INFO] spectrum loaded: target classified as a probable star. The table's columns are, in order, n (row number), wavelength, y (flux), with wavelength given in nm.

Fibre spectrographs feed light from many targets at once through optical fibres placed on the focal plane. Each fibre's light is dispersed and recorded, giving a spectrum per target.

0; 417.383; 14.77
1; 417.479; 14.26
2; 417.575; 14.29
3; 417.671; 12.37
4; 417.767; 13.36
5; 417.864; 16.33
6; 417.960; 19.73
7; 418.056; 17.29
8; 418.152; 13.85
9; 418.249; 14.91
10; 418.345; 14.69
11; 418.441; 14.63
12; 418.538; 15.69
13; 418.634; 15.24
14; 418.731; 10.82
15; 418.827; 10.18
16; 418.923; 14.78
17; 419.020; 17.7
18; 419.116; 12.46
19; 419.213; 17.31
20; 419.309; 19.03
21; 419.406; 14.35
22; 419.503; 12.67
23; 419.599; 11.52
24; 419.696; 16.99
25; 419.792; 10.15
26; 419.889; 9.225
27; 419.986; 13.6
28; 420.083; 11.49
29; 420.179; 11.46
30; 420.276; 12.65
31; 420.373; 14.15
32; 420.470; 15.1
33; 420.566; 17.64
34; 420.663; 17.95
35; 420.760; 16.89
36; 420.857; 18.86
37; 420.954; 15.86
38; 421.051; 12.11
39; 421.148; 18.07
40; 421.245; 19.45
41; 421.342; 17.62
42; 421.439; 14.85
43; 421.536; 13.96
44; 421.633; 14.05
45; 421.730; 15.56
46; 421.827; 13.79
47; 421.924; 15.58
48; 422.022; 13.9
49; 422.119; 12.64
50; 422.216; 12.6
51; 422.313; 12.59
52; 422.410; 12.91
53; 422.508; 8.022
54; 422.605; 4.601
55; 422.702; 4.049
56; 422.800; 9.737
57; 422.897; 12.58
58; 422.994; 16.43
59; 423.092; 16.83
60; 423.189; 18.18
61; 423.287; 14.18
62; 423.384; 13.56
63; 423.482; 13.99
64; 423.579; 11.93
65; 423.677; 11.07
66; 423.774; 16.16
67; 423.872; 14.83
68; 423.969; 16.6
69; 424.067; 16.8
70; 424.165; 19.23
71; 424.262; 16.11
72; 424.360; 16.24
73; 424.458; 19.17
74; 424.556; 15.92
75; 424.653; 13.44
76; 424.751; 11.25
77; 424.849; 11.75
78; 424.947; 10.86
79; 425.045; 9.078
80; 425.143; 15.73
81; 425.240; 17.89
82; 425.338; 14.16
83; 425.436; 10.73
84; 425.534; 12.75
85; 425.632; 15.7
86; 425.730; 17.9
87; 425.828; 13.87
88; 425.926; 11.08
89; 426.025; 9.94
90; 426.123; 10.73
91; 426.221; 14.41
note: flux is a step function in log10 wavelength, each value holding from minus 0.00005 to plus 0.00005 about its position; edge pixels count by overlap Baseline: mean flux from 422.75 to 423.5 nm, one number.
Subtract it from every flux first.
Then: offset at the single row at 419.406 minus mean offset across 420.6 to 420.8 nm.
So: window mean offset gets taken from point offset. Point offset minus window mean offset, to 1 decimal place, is -3.1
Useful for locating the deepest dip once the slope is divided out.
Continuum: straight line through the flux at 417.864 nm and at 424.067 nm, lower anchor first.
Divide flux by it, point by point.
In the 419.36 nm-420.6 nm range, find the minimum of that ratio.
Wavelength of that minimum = 419.889 nm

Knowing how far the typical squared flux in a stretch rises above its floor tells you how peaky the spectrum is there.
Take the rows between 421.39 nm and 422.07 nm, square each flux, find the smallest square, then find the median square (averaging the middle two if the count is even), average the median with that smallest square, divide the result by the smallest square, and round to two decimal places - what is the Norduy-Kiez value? 1.02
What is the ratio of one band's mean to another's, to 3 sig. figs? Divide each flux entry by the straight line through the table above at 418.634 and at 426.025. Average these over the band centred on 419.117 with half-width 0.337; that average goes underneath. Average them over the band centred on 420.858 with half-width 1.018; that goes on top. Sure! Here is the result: 1.08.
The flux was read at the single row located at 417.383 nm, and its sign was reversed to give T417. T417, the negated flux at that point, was -14.8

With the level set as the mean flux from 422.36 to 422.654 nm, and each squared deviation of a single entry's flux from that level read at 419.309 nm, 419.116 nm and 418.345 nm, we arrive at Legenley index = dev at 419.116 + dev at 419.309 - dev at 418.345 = 88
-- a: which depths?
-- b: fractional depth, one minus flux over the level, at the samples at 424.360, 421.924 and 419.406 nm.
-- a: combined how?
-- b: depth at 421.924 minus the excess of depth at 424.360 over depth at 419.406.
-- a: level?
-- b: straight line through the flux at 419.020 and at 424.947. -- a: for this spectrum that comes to 0.49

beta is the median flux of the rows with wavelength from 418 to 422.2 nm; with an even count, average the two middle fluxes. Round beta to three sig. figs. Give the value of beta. 14.7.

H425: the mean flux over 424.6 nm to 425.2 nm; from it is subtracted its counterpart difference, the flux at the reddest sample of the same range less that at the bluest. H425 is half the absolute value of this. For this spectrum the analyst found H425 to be 4.9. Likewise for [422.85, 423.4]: 7.2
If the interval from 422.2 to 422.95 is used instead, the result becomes 4.8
